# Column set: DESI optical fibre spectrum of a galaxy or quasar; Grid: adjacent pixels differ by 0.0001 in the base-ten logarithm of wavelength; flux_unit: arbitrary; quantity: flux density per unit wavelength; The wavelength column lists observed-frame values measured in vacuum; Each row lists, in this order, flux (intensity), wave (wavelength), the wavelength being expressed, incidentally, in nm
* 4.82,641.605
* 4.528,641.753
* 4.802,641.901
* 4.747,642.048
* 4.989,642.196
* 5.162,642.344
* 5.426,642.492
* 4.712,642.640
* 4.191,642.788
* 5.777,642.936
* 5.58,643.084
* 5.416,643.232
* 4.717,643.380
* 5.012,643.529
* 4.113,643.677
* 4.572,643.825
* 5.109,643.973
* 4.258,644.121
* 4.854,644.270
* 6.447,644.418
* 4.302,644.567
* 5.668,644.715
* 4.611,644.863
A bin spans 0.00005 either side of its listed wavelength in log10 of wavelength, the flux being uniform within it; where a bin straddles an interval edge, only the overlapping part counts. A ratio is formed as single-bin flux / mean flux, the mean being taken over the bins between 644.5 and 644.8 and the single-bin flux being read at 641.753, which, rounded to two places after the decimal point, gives 0.91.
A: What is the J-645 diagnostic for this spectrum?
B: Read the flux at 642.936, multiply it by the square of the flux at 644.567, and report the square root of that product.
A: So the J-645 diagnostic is 10.3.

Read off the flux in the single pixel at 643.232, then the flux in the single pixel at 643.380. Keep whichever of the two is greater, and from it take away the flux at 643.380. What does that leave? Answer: 0.70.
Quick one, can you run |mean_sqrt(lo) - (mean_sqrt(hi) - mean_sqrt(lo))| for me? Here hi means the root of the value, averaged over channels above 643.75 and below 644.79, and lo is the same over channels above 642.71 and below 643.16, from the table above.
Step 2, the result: 2.30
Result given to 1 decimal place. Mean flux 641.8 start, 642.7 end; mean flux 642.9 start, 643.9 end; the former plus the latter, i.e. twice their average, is 10.0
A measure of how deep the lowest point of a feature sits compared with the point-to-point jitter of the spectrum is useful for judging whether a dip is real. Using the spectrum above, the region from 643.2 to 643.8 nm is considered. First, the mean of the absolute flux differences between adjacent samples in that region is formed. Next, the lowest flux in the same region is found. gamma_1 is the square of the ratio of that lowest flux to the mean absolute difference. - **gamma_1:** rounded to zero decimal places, 42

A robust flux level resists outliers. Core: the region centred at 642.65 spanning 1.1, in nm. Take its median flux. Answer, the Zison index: 5.16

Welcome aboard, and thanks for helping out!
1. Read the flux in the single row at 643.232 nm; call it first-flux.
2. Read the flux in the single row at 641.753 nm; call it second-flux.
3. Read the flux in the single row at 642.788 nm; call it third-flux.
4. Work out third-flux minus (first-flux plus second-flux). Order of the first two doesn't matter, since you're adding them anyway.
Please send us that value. -5.75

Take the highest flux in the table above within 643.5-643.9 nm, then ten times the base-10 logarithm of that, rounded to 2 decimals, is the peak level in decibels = 7.00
